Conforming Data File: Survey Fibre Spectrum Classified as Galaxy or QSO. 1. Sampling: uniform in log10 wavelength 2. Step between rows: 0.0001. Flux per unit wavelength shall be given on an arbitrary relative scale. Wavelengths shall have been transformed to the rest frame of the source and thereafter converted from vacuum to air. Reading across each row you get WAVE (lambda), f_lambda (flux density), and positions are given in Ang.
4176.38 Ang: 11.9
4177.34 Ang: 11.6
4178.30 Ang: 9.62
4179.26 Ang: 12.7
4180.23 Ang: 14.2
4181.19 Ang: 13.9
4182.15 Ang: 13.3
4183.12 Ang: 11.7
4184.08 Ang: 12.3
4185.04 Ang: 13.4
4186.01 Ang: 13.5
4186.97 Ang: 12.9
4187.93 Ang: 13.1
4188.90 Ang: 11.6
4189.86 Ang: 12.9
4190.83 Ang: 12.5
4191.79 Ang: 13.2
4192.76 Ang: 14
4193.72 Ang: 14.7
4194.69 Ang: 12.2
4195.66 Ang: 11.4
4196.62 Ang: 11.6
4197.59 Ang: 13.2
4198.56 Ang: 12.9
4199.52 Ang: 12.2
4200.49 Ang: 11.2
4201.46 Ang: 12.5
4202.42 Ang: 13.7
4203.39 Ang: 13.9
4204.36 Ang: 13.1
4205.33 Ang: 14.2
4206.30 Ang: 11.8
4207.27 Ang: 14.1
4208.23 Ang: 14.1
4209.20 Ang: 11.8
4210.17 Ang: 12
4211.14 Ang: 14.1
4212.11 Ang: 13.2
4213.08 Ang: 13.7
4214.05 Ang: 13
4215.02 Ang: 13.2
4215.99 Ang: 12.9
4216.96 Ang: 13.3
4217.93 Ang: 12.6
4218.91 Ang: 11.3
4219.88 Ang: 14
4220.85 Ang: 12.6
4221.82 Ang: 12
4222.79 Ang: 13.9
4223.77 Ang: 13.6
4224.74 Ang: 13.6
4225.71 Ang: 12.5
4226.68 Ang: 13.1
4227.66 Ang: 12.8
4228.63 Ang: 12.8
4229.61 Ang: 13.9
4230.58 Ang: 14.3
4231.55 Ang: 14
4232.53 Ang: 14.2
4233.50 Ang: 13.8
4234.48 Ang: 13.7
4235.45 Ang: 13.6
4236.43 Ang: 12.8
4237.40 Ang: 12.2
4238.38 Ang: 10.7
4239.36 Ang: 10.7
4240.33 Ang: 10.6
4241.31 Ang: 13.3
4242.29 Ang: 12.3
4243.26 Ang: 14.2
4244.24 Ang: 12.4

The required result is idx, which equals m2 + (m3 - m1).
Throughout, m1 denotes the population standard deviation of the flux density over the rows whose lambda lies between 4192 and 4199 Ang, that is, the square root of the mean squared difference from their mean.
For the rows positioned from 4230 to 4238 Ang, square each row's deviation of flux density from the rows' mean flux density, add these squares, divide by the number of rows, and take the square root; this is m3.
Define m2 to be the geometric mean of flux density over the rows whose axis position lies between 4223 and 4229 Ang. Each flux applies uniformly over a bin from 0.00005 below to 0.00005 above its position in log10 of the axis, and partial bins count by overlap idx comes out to 12.6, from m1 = 1.13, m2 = 13.1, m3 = 0.7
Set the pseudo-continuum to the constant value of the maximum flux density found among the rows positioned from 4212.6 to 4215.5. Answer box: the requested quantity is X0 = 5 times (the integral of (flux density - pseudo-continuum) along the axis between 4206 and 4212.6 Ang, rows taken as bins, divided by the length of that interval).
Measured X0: -3.3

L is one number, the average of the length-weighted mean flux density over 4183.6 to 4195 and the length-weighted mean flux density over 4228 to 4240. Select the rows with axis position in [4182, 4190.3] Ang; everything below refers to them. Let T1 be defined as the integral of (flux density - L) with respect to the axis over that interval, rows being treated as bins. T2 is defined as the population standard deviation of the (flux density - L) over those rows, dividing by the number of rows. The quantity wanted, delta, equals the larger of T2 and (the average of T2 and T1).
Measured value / 0.67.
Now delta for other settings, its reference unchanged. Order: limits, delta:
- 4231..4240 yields 1.29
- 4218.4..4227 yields 0.87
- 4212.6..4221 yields 0.73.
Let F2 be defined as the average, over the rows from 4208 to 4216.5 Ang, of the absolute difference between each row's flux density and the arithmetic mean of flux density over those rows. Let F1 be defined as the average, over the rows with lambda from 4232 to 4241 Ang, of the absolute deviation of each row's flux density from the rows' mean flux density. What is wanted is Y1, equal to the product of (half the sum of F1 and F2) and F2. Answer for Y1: 0.57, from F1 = 1.27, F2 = 0.61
